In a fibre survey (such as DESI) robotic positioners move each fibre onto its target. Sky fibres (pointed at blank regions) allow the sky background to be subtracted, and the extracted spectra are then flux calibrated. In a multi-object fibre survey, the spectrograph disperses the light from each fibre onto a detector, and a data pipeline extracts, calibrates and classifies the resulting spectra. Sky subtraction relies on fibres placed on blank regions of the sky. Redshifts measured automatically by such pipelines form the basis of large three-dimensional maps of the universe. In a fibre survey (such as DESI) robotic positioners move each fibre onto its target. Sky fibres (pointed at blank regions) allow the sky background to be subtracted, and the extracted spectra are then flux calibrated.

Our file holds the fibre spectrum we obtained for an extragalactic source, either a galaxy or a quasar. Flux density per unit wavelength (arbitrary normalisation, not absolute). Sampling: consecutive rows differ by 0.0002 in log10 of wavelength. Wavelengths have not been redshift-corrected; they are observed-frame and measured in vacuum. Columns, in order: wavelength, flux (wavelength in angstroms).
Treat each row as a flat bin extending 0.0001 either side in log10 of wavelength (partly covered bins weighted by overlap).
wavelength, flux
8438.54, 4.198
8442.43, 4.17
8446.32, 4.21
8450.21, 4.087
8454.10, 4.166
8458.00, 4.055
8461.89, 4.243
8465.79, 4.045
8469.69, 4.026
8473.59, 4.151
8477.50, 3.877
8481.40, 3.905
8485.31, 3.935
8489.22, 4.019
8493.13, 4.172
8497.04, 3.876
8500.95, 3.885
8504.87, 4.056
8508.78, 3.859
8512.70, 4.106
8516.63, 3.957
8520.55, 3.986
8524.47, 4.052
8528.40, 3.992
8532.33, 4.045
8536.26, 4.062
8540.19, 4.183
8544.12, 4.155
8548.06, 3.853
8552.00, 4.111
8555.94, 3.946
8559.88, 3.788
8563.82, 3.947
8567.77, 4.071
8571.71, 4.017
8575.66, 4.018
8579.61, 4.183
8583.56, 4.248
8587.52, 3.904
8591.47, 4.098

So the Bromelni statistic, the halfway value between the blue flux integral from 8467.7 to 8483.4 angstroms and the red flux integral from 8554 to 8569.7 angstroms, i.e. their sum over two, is 62.2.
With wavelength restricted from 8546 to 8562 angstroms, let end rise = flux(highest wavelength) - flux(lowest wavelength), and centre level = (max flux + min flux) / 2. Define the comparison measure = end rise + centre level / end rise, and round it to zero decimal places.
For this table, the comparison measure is -61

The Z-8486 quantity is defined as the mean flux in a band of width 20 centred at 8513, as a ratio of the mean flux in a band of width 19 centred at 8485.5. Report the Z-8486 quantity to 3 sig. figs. 1.00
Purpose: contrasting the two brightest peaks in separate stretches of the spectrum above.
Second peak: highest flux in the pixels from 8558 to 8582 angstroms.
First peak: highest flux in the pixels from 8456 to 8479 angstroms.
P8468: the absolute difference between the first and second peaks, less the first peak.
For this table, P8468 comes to -4.18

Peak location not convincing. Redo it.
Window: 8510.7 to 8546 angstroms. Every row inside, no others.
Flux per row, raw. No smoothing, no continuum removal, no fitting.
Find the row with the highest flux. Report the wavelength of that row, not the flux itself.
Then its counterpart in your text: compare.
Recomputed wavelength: 8540.19 angstroms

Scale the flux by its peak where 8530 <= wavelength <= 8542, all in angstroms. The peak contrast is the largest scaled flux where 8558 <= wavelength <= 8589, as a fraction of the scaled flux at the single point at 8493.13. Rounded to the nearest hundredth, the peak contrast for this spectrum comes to 1.02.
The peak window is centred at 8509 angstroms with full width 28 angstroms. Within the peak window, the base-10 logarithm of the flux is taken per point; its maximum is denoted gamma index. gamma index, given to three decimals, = 0.613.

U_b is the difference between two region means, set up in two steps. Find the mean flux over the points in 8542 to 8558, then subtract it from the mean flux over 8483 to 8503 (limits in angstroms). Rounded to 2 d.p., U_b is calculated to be -0.04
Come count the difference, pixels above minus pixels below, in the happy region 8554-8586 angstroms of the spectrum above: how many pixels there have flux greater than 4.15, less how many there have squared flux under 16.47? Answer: -3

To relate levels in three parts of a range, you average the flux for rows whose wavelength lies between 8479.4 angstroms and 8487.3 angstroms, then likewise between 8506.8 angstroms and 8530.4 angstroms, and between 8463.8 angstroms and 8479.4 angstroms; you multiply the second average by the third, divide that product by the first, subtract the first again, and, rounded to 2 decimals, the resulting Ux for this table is 0.18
